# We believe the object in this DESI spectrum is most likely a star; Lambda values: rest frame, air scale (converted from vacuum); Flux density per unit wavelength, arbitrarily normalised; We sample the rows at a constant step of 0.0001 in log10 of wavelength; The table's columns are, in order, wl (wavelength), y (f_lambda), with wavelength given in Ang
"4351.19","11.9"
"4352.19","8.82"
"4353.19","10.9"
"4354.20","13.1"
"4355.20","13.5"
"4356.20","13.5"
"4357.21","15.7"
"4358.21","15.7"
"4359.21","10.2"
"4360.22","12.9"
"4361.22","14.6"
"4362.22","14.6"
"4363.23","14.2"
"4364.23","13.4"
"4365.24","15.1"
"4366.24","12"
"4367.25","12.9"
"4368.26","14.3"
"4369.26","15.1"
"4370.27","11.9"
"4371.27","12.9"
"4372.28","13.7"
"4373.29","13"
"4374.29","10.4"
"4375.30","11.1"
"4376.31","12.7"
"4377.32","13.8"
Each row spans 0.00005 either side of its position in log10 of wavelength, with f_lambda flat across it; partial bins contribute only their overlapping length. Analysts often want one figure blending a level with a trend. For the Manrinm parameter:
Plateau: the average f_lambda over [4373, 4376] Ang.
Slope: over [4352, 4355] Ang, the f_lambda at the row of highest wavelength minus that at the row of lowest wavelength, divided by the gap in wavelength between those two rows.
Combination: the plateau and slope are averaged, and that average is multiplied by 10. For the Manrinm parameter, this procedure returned 68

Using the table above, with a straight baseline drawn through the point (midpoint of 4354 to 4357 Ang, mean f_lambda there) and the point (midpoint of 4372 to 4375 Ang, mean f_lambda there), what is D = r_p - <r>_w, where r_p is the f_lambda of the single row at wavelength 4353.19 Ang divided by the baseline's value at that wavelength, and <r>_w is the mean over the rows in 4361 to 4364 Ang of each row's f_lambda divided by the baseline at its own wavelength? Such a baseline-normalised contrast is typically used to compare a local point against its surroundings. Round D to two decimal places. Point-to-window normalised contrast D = -0.31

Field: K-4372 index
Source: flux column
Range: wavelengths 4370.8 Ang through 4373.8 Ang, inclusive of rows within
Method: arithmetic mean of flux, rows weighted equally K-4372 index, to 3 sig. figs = 13.2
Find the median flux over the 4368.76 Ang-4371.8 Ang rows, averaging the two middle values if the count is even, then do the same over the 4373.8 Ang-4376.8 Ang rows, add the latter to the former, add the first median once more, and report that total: 36.9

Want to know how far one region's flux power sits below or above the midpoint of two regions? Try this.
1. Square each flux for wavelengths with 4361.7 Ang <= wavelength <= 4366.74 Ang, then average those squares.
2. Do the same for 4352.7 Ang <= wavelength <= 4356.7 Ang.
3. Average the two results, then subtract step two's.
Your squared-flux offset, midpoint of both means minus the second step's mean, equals 15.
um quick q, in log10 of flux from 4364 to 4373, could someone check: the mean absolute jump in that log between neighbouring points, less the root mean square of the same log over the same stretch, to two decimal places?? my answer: -1.08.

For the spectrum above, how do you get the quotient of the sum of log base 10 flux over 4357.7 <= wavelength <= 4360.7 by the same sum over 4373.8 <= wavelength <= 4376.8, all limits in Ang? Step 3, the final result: 1.05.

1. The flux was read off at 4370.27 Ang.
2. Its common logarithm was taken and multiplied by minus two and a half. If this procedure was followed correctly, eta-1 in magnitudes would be -2.69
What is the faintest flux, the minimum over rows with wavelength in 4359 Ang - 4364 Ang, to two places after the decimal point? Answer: 10.20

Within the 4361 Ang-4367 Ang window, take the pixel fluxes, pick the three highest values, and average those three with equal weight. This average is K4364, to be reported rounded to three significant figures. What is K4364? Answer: 14.8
